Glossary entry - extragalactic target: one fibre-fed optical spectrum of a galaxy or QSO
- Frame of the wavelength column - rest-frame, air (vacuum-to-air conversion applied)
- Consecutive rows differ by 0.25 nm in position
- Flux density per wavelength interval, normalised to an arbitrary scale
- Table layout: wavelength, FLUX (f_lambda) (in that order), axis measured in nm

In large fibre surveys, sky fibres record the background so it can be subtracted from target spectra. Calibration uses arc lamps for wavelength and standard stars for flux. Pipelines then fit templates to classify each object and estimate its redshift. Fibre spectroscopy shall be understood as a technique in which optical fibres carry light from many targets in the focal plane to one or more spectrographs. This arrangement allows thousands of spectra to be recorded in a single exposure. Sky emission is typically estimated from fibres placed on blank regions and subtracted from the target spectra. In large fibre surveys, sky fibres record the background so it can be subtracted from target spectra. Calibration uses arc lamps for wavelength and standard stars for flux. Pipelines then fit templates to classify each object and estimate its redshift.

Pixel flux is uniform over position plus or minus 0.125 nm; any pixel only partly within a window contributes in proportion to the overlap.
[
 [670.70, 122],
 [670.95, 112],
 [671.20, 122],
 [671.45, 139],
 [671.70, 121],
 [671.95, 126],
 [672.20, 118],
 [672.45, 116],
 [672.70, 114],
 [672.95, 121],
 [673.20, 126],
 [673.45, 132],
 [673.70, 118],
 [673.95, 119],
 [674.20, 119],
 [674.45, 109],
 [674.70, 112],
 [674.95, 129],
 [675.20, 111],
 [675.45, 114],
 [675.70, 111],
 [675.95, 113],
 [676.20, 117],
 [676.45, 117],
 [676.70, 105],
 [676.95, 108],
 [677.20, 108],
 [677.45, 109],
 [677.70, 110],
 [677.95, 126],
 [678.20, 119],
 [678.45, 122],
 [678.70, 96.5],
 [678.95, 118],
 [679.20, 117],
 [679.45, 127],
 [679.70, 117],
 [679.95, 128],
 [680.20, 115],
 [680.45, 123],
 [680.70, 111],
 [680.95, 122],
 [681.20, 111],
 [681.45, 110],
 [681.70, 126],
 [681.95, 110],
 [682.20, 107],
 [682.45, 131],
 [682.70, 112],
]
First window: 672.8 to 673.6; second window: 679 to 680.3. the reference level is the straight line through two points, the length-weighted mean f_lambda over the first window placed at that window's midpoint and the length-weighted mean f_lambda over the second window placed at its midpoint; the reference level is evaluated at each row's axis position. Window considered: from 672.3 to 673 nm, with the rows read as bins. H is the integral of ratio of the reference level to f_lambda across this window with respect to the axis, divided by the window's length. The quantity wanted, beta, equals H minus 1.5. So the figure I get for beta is -0.418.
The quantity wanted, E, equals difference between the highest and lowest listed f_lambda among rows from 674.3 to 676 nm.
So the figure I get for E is 20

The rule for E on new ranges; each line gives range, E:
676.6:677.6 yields 4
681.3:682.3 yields 19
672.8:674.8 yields 23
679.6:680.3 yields 13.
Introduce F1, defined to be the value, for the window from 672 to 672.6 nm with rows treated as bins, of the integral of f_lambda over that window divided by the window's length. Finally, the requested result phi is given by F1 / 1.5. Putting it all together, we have 78.7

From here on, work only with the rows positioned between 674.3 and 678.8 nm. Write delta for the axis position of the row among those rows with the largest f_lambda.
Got 674.95 nm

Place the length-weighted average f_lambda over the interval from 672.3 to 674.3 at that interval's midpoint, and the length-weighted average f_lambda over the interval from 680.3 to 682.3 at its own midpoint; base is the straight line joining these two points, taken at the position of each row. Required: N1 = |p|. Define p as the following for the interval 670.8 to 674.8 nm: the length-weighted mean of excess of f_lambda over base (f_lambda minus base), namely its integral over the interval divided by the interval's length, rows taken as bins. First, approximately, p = -0.6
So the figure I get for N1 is 0.6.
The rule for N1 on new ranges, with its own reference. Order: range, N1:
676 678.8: 5.1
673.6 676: 4.0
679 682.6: 2.7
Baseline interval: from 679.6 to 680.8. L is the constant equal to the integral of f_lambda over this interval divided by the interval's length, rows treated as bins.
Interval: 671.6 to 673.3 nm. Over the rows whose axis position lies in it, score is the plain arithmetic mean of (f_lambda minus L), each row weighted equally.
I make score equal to 1.3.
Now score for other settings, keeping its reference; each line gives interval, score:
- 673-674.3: 3.8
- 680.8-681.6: -4.7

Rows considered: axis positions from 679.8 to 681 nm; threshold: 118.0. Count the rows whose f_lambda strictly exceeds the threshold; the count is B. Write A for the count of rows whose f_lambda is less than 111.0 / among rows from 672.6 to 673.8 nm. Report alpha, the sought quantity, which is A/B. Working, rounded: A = 0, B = 3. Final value 0.00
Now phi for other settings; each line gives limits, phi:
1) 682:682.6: 78.4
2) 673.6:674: 79.0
